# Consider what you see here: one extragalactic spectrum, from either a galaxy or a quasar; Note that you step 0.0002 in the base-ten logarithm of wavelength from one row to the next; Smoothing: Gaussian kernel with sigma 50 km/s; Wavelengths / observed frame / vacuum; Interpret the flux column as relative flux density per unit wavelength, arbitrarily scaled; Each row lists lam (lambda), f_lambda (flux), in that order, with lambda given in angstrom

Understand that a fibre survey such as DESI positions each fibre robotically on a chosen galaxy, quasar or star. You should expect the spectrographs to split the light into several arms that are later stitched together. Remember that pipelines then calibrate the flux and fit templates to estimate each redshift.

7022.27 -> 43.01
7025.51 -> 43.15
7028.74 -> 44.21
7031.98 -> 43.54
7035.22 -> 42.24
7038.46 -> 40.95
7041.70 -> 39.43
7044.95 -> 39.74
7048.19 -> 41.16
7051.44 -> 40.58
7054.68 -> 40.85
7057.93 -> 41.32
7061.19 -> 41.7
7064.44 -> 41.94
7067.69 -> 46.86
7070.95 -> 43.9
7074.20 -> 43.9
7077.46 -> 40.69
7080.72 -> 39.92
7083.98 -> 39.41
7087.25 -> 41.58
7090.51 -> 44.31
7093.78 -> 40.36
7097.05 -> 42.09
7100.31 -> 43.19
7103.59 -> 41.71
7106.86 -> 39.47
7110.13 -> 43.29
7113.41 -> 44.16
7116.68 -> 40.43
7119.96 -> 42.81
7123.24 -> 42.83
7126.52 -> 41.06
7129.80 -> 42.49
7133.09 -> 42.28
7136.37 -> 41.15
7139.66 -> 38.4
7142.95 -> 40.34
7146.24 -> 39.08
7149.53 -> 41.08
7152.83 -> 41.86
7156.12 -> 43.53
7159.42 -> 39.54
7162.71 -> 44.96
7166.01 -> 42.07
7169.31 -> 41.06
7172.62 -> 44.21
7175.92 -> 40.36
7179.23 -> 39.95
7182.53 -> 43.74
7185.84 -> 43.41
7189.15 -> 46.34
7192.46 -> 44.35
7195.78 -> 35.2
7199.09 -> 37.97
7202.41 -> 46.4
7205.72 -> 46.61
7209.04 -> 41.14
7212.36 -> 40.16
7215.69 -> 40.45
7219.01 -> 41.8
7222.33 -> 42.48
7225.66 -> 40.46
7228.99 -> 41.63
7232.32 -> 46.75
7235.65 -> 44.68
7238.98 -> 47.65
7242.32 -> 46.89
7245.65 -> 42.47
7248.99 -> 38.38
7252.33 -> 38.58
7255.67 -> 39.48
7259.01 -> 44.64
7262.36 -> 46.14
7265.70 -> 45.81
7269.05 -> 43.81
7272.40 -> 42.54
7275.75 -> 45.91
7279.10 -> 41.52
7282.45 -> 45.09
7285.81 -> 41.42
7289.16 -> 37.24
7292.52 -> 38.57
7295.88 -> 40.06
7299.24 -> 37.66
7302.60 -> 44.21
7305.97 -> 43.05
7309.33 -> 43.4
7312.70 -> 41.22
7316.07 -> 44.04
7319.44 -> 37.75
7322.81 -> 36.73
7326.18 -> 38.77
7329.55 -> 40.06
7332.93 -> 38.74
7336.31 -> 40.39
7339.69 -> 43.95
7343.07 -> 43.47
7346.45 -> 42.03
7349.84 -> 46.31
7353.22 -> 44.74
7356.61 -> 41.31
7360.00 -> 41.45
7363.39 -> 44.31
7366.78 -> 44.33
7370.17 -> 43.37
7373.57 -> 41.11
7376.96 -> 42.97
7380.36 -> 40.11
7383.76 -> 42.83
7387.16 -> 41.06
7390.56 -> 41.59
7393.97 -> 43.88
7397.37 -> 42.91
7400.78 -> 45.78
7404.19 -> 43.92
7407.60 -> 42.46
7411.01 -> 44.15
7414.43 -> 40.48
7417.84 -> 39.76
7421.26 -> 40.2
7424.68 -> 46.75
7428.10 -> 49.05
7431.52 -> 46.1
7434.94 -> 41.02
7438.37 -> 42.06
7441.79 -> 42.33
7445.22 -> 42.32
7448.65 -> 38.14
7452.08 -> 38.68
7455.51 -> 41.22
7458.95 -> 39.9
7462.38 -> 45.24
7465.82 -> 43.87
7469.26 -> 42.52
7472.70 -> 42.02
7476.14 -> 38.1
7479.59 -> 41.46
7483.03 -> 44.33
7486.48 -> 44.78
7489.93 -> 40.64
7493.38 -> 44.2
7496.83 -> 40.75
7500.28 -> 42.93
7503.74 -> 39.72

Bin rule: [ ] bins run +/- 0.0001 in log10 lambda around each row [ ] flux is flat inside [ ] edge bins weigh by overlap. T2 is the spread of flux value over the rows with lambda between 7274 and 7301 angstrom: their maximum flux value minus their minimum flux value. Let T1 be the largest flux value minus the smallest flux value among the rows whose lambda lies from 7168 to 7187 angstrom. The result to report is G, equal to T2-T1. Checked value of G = 4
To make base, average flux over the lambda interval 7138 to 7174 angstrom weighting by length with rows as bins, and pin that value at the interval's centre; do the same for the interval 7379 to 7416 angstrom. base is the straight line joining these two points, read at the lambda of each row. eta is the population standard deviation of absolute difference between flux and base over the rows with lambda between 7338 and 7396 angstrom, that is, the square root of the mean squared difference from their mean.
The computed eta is 0.86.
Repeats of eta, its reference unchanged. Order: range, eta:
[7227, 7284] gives 1.65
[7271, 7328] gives 1.65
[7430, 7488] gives 1.44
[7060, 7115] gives 1.37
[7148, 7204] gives 1.69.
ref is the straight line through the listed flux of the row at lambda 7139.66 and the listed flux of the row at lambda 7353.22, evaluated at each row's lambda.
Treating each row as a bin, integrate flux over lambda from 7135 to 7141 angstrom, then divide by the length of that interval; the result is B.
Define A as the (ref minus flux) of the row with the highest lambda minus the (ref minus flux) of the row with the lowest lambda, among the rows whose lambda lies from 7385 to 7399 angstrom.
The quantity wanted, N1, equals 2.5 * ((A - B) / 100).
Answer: -1.03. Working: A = -1.5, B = 39.8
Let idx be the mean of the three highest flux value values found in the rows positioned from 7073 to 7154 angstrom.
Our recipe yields 44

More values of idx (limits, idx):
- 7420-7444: 47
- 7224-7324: 47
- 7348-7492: 47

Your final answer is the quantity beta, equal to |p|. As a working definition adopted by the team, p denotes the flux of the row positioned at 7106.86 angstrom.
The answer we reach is 39.5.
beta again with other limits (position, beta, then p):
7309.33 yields 43.4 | 43.4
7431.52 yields 46.1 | 46.1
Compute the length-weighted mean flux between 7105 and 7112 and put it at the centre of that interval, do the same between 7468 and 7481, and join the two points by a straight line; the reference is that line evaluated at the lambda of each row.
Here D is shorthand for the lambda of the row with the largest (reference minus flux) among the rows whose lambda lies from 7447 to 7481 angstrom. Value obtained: 7448.65 angstrom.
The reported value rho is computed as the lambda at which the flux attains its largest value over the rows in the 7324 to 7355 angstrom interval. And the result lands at 7349.84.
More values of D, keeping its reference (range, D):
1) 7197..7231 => 7199.09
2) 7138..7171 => 7139.66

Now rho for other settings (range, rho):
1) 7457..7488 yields 7462.38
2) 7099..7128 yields 7113.41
